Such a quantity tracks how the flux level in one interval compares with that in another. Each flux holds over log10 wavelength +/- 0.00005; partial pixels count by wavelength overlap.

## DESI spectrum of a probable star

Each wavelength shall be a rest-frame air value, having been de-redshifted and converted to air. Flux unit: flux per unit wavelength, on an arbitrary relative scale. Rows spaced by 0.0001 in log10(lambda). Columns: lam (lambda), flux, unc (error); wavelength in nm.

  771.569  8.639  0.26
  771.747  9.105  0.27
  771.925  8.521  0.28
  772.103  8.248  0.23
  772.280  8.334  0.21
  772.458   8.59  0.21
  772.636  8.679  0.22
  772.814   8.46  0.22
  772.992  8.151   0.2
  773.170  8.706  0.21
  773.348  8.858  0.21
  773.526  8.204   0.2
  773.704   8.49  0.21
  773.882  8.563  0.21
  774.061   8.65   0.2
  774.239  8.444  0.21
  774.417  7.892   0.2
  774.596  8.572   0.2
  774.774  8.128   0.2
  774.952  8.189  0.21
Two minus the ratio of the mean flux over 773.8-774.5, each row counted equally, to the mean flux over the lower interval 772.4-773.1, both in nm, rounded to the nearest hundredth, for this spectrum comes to 1.01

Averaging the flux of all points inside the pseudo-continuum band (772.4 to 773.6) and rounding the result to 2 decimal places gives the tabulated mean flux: 8.52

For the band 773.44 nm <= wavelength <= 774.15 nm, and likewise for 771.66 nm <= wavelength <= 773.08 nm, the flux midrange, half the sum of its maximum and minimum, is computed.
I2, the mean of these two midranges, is 8.53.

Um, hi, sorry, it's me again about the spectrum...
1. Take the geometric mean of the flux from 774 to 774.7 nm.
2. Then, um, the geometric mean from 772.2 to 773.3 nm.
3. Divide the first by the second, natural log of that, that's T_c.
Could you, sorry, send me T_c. -0.012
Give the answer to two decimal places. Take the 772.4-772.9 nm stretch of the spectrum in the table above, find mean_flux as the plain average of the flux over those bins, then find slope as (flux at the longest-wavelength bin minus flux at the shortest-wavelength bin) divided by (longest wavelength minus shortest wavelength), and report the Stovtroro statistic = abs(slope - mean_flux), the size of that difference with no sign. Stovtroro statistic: 8.94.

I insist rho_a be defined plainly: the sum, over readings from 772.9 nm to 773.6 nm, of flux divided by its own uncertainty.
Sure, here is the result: 165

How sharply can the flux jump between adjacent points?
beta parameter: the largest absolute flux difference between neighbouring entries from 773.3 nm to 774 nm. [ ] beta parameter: 0.654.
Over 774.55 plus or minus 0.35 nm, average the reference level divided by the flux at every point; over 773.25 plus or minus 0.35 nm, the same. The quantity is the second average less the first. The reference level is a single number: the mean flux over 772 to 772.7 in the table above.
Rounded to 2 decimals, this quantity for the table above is -0.03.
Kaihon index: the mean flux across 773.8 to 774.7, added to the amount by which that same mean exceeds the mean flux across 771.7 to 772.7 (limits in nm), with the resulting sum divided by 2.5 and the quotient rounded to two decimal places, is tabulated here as 3.31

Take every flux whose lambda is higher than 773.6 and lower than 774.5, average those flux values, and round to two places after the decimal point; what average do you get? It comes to 8.41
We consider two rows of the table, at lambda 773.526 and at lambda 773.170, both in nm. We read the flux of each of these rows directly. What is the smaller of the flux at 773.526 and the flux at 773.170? 8.20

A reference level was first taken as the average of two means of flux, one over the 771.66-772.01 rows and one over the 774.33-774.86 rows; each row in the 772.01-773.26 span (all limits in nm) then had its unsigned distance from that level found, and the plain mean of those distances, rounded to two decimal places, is 0.18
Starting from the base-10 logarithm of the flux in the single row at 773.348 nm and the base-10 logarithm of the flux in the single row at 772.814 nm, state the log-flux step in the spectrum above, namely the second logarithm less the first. -0.020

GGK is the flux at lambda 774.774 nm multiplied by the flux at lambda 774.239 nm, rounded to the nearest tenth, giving 68.6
